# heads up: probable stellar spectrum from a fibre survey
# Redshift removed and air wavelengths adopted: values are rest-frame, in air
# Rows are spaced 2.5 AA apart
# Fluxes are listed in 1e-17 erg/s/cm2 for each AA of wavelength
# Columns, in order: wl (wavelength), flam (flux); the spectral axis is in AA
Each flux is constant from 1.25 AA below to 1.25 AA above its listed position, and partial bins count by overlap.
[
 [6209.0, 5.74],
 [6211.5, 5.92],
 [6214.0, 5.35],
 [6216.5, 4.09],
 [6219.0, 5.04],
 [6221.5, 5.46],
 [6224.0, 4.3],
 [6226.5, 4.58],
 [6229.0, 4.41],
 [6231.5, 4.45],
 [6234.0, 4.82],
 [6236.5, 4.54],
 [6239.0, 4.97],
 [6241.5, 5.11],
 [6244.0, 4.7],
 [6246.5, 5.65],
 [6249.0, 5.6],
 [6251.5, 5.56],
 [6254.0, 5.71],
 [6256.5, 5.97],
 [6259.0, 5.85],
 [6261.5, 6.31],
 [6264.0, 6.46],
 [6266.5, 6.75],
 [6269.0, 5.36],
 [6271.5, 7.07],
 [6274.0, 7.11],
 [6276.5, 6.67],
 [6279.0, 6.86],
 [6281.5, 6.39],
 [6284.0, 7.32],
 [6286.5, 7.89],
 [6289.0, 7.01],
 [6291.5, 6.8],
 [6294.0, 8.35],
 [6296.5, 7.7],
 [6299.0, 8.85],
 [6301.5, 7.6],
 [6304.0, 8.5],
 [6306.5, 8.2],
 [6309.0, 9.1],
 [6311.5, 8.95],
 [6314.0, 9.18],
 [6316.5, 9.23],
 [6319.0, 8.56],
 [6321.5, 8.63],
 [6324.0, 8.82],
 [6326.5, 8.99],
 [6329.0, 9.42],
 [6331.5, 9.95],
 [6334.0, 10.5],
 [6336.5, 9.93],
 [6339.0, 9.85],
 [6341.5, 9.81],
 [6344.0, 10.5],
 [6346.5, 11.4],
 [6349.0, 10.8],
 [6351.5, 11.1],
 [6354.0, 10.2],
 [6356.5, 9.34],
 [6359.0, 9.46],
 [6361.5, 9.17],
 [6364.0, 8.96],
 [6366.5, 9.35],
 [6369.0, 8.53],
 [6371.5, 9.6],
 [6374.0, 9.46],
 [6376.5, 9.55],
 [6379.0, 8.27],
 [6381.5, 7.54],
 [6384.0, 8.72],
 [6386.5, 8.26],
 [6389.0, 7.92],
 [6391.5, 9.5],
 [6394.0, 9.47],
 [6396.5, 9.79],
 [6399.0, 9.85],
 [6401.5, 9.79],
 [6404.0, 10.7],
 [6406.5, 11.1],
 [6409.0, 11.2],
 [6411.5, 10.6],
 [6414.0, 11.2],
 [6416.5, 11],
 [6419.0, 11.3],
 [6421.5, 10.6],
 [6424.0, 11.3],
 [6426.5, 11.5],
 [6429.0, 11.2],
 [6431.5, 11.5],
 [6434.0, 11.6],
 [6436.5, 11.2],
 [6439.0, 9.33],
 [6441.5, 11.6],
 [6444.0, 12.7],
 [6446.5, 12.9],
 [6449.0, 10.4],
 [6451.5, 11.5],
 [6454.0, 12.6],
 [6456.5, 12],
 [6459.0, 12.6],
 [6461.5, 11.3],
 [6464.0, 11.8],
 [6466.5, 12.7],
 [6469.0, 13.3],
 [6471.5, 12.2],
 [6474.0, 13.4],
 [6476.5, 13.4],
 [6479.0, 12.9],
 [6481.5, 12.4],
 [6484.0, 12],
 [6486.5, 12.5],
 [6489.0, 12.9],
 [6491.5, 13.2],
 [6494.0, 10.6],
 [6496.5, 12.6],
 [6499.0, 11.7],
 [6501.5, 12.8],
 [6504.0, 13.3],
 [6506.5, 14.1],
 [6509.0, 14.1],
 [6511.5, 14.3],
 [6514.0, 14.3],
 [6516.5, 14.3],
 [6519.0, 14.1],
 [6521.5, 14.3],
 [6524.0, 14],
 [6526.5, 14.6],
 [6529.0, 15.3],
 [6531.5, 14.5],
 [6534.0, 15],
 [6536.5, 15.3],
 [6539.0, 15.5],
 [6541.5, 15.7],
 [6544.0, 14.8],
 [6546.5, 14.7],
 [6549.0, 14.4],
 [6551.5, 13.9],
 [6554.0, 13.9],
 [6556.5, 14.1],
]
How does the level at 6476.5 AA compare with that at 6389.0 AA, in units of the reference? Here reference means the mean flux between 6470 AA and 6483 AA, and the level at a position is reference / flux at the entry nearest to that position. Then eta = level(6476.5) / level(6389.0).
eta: 0.59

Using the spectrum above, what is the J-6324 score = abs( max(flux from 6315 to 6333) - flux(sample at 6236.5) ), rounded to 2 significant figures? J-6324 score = 5.4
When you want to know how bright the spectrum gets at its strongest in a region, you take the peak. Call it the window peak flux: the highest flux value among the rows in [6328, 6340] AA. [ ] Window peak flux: 10.5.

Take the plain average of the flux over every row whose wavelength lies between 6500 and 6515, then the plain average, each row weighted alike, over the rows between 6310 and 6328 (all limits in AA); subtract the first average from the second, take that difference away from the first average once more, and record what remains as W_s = 19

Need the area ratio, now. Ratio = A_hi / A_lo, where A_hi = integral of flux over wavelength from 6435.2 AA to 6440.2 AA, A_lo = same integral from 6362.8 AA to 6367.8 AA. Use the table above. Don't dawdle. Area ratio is 1.12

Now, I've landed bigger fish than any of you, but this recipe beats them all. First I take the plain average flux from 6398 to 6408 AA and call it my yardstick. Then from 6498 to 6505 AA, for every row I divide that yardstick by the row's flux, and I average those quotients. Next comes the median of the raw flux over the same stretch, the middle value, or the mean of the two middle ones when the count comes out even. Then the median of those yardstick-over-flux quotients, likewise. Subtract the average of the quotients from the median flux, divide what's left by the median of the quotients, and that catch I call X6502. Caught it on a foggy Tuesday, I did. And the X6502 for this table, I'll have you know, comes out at 15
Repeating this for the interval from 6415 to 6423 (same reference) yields 11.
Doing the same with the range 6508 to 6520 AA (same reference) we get 19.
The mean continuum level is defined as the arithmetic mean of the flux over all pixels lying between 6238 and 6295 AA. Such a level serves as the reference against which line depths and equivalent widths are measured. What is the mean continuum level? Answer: 6.3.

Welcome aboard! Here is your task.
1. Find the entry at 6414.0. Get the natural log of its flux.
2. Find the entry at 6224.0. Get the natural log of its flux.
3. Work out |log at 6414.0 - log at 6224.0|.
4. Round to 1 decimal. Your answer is 1.0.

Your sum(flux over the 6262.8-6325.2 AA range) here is 193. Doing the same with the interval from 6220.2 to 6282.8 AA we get 141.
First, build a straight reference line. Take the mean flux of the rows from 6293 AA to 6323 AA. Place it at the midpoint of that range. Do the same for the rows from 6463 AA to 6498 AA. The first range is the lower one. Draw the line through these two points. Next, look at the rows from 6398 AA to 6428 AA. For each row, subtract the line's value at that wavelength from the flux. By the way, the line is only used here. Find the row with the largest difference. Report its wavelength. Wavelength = 6409.0 AA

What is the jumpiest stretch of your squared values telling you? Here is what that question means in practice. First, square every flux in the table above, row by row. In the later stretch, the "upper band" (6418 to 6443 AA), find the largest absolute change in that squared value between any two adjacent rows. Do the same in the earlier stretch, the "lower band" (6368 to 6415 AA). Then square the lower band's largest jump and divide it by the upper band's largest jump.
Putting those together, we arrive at 16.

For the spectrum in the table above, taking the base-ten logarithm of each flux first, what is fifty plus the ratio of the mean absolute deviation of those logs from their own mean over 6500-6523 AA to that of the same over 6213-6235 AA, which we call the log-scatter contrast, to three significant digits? 50.4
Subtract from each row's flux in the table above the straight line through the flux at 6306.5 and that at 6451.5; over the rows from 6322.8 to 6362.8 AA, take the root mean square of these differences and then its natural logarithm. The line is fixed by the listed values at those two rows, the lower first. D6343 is 0.2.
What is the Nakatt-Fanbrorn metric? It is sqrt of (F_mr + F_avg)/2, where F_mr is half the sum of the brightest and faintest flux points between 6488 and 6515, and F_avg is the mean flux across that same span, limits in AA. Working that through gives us 3.57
